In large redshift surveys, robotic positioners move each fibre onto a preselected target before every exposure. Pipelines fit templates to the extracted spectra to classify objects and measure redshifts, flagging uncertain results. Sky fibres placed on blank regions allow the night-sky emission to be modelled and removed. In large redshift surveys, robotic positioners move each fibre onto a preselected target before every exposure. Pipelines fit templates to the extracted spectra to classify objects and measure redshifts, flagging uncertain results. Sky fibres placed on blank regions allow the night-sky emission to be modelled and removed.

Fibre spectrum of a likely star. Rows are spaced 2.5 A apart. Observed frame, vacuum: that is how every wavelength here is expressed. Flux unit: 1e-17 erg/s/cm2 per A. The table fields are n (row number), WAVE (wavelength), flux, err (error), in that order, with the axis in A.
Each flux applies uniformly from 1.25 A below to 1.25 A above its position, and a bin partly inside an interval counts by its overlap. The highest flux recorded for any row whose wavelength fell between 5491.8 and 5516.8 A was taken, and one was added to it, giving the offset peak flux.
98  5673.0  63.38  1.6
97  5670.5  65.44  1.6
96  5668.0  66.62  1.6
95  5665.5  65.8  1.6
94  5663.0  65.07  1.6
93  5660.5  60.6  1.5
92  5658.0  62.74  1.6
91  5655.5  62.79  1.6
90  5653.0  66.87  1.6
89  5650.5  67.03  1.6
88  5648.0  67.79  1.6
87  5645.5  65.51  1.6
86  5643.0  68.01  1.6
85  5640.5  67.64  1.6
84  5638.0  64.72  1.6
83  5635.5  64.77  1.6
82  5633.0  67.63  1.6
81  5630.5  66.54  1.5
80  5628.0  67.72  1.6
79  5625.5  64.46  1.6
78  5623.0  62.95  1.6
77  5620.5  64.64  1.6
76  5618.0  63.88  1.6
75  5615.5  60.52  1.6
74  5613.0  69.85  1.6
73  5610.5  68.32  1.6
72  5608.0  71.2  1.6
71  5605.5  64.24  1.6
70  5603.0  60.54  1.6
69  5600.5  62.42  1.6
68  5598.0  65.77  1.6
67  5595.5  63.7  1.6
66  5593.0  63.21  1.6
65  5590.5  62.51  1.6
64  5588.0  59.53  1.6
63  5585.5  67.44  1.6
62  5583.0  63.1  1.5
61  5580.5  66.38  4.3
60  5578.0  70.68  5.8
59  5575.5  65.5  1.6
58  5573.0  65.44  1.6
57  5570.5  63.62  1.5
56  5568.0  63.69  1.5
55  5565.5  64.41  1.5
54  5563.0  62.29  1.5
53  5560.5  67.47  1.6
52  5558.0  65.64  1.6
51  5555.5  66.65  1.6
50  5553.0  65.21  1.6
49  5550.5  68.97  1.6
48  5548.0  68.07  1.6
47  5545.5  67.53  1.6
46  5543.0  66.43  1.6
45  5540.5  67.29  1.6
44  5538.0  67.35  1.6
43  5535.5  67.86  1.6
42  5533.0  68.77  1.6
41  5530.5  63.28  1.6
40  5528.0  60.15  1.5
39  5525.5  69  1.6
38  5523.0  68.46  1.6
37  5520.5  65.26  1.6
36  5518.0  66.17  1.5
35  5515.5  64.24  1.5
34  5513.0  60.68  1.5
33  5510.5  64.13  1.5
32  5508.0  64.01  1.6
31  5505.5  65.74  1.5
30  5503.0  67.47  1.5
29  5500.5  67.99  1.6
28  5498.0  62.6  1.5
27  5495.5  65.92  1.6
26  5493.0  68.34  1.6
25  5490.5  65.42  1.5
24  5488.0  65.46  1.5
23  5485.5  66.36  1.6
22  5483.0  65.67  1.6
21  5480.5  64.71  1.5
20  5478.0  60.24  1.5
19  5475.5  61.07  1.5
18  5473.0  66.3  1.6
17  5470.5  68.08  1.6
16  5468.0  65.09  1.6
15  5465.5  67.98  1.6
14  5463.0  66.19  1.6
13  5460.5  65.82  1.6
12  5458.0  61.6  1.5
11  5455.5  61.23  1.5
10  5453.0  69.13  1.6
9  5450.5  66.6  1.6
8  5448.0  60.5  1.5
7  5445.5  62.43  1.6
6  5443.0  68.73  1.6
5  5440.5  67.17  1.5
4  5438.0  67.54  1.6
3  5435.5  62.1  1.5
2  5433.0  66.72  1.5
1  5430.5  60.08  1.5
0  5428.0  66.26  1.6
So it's 69.3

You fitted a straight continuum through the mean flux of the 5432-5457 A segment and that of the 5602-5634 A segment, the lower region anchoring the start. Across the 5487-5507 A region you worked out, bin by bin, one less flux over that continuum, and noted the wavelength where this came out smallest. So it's 5493.0 A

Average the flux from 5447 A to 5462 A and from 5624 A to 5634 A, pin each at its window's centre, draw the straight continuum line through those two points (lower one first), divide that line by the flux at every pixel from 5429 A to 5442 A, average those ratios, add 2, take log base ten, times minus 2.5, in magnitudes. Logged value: -1.19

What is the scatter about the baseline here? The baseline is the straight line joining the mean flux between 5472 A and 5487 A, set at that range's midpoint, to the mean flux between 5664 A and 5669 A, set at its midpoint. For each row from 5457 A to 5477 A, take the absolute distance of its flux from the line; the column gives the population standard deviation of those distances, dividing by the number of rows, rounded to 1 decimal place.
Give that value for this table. 1.0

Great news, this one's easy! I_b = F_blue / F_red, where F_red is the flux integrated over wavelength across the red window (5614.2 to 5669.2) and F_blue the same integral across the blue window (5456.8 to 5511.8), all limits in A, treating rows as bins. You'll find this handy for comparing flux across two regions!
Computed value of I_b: 1.00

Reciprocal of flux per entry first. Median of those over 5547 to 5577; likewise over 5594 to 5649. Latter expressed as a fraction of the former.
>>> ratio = 1.01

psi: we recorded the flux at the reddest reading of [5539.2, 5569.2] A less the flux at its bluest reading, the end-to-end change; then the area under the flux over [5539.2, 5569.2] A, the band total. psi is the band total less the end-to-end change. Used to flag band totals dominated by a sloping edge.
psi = 1988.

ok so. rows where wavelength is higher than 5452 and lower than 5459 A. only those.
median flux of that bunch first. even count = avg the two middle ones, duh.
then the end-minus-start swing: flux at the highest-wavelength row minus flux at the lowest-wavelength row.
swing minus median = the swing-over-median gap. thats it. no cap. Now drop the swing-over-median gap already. -69.1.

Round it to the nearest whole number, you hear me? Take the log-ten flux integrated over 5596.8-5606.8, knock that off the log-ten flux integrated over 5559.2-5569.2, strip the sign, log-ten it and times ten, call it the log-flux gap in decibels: -11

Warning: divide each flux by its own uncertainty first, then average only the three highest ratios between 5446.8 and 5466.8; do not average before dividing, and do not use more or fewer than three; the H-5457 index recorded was 42.44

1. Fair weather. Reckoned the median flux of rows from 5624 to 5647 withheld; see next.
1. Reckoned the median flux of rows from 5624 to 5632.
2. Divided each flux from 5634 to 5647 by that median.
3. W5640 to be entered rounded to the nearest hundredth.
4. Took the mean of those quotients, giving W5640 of 0.99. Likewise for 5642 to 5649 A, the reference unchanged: 1.01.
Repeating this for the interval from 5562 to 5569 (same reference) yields 0.95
